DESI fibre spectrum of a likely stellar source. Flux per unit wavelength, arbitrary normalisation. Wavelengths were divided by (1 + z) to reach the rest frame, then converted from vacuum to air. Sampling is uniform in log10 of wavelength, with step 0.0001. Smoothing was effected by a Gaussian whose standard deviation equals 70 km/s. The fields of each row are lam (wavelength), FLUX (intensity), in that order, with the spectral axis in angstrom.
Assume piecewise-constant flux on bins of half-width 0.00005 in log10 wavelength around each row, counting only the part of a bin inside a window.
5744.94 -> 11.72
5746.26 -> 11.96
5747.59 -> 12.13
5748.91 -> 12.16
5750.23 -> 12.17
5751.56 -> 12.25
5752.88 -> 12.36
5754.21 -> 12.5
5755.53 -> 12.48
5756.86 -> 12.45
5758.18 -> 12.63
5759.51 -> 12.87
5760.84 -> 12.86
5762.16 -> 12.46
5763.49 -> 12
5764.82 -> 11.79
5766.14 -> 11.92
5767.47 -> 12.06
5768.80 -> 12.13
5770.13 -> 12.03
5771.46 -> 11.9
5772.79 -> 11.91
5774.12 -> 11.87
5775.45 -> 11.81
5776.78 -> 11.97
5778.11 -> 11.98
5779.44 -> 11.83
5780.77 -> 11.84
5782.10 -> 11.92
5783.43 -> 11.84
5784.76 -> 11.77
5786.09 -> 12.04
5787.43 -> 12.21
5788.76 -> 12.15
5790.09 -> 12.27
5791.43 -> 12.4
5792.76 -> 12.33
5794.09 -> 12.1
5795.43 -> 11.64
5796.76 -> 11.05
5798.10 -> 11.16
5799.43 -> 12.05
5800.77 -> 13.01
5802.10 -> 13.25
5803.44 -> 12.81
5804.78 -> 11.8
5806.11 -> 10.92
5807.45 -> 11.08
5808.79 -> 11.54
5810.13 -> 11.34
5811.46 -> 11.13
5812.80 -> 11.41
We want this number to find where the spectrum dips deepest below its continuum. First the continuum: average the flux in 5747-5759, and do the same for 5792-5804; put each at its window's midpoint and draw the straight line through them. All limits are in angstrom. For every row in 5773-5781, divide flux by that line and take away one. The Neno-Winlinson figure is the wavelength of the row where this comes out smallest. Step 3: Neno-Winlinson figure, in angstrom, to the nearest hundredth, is 5775.45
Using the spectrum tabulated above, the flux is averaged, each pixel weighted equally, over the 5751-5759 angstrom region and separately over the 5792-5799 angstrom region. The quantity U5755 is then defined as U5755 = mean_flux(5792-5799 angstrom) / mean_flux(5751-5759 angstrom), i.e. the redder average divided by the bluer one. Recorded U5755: 0.94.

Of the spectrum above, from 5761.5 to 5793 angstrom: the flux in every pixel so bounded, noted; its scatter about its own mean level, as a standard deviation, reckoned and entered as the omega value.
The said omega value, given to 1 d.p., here 0.2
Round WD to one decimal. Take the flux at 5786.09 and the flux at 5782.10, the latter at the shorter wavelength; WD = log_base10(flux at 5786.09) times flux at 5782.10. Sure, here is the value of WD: 12.9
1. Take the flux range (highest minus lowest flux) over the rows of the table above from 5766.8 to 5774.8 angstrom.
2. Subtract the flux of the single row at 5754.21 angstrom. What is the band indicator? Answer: -12.2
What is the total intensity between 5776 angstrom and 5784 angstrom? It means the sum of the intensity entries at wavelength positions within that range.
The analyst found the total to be 71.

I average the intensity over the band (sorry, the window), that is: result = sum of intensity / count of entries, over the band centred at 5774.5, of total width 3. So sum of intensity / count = 11.8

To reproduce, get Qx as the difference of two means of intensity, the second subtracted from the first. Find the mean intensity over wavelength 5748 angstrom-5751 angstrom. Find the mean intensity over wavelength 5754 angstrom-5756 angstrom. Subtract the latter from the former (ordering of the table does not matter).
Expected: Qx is -0.3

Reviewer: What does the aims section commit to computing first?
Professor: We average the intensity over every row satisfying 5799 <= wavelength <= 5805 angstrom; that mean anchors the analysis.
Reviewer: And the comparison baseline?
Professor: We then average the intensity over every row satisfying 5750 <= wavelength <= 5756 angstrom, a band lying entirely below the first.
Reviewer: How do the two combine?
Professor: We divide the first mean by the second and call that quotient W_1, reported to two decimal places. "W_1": 1.02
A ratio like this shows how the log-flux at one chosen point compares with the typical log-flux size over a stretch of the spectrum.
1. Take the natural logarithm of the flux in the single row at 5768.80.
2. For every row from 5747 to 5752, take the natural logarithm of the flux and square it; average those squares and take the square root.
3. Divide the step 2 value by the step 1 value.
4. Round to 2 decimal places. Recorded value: 1.00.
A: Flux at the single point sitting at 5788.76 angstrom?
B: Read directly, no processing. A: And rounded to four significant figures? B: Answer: 12.15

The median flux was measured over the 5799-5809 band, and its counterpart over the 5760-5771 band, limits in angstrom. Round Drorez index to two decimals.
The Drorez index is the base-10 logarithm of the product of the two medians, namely 2.16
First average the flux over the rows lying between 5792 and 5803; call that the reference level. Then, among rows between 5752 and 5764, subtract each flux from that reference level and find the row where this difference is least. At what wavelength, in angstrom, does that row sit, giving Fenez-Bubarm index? 5759.51 angstrom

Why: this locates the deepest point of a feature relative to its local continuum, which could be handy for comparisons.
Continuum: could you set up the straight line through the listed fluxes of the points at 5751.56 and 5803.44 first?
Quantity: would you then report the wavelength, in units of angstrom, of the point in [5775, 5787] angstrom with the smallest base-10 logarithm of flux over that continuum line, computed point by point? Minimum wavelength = 5784.76 angstrom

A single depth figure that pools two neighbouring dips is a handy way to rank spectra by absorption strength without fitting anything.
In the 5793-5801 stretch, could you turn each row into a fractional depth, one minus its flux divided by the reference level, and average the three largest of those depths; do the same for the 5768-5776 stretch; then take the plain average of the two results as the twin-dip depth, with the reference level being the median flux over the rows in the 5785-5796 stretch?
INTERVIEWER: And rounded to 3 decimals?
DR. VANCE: 0.050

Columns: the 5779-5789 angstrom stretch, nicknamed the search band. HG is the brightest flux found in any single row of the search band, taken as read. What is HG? 12.21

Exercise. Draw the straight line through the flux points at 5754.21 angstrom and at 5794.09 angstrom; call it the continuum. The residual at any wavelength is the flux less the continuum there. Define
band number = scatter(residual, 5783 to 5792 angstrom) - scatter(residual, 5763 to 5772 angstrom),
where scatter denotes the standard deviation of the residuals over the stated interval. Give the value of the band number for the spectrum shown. 0.1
